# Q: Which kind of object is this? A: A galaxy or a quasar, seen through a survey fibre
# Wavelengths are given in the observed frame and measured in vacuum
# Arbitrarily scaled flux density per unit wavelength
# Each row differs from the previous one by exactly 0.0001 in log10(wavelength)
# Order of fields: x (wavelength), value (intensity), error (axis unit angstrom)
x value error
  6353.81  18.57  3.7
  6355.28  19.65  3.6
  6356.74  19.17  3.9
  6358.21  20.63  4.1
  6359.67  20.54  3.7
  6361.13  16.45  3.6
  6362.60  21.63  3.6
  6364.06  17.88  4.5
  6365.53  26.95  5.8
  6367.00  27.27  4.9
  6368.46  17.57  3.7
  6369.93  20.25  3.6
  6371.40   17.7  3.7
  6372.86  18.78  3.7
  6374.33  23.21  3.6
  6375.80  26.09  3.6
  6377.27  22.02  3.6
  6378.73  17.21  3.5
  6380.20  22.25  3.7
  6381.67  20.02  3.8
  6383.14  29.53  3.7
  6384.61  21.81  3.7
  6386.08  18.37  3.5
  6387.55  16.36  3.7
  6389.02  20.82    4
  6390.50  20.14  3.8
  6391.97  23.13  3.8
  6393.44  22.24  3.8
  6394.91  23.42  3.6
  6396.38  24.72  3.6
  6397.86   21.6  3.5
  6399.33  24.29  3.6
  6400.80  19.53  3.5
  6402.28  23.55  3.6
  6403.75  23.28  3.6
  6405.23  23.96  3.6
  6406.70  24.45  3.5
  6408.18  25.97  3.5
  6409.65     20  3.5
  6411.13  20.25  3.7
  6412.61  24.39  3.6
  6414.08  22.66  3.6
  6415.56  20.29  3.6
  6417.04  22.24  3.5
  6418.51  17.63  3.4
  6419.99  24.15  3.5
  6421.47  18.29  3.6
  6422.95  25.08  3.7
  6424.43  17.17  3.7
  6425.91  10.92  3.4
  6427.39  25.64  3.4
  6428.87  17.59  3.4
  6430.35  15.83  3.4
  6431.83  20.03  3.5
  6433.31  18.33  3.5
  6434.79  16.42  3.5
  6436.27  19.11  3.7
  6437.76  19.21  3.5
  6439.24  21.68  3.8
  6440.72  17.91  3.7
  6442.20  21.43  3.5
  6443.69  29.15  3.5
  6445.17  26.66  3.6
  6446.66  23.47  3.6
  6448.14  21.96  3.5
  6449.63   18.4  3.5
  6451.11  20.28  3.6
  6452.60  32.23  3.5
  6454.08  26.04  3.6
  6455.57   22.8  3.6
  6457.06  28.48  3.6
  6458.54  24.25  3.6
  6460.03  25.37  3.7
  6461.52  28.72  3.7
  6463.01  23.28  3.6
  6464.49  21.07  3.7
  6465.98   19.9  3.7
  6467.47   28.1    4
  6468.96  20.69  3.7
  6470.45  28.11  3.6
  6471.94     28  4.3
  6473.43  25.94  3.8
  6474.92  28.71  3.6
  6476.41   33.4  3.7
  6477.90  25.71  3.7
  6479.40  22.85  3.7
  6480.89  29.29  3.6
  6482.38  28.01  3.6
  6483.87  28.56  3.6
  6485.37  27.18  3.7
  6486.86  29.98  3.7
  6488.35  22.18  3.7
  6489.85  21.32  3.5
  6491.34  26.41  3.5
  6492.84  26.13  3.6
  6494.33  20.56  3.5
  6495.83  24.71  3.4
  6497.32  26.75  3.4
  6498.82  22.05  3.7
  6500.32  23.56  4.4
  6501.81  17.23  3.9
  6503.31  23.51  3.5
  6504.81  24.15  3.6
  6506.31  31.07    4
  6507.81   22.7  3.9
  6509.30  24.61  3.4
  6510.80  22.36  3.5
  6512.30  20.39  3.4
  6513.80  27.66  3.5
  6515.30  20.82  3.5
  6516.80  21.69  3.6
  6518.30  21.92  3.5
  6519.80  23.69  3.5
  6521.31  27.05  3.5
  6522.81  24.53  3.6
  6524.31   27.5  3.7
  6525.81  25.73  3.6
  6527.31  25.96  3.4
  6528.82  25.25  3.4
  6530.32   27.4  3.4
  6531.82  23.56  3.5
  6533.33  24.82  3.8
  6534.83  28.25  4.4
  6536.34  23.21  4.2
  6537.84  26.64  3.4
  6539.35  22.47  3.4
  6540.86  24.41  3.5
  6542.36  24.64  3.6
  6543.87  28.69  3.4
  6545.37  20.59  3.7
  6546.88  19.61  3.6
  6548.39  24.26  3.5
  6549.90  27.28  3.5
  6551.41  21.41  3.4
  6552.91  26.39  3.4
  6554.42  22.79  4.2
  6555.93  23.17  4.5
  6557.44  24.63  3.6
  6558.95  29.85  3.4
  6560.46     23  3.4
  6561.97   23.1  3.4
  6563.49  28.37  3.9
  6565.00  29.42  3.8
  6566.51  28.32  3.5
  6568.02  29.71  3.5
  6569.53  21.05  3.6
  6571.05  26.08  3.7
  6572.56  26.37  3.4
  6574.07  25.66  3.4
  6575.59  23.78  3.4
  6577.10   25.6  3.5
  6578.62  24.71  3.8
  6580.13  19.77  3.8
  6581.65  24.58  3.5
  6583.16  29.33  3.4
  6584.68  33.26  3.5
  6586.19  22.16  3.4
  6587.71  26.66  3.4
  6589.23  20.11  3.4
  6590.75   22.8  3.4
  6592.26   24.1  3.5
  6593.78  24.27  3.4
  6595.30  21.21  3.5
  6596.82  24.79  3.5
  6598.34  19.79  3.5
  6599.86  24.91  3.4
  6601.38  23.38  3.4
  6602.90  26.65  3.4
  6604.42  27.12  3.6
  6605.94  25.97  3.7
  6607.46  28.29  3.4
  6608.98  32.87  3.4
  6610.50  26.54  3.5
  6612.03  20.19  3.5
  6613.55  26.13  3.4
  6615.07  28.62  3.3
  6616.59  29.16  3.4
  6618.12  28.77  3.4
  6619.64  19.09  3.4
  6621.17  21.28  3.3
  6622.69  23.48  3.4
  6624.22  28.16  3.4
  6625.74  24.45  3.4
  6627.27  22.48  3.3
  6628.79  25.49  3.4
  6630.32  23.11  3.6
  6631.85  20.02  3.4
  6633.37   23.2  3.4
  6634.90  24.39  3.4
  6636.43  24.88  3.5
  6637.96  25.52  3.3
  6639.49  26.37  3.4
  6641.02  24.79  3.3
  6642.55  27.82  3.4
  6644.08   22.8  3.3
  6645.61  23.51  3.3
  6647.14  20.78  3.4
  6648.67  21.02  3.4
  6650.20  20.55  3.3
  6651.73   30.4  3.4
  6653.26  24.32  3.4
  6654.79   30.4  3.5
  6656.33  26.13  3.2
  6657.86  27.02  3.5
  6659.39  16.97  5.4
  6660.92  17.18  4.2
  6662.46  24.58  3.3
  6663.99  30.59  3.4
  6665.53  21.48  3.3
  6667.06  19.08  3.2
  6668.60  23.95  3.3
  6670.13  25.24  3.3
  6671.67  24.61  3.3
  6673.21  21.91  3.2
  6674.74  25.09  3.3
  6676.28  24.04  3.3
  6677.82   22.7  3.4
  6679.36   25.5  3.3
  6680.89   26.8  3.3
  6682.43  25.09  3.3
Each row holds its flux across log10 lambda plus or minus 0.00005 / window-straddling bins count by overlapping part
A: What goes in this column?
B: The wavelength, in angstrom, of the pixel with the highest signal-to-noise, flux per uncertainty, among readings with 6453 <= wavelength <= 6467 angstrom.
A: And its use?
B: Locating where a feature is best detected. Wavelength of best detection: 6457.06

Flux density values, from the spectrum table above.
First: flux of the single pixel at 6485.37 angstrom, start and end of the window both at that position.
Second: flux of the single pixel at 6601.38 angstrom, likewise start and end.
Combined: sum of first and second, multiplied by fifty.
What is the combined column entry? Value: 2528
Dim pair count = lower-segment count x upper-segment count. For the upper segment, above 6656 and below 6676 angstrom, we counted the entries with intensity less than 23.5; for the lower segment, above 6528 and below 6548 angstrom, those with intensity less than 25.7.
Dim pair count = 45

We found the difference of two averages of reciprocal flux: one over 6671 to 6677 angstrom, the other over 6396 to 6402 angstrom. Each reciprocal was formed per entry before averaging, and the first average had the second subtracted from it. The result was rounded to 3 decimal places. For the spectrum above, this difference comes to -0.003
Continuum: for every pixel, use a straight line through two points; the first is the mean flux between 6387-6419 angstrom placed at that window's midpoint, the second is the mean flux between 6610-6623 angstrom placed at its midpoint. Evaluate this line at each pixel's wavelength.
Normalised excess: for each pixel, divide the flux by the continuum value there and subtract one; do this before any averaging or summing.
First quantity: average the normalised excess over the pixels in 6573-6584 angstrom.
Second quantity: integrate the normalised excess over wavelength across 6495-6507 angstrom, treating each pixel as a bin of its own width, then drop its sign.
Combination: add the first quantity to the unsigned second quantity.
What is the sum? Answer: 0.4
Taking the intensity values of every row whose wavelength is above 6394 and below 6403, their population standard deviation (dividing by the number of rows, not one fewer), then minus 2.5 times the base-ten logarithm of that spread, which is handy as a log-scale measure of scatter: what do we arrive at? -0.62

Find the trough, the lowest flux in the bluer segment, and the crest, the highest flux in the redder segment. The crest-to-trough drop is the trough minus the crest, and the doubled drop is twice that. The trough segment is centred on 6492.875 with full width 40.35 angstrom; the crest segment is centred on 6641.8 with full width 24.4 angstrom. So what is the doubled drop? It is -26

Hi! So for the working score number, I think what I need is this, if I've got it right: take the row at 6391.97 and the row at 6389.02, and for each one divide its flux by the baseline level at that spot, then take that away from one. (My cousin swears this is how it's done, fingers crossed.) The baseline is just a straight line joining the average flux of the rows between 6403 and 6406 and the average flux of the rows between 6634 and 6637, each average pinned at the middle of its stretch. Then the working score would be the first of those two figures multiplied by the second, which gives 0.002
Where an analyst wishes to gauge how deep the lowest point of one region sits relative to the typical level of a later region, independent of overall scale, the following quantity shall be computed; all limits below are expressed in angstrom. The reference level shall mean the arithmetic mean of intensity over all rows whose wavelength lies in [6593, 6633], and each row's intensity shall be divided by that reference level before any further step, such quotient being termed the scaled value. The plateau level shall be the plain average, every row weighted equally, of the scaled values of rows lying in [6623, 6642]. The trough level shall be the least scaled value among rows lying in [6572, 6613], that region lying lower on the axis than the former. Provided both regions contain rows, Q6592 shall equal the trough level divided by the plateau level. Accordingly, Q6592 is 0.81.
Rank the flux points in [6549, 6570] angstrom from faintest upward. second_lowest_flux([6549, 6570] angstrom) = 21.41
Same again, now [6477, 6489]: 22.85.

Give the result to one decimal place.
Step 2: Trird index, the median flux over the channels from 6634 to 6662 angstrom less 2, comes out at 22.6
